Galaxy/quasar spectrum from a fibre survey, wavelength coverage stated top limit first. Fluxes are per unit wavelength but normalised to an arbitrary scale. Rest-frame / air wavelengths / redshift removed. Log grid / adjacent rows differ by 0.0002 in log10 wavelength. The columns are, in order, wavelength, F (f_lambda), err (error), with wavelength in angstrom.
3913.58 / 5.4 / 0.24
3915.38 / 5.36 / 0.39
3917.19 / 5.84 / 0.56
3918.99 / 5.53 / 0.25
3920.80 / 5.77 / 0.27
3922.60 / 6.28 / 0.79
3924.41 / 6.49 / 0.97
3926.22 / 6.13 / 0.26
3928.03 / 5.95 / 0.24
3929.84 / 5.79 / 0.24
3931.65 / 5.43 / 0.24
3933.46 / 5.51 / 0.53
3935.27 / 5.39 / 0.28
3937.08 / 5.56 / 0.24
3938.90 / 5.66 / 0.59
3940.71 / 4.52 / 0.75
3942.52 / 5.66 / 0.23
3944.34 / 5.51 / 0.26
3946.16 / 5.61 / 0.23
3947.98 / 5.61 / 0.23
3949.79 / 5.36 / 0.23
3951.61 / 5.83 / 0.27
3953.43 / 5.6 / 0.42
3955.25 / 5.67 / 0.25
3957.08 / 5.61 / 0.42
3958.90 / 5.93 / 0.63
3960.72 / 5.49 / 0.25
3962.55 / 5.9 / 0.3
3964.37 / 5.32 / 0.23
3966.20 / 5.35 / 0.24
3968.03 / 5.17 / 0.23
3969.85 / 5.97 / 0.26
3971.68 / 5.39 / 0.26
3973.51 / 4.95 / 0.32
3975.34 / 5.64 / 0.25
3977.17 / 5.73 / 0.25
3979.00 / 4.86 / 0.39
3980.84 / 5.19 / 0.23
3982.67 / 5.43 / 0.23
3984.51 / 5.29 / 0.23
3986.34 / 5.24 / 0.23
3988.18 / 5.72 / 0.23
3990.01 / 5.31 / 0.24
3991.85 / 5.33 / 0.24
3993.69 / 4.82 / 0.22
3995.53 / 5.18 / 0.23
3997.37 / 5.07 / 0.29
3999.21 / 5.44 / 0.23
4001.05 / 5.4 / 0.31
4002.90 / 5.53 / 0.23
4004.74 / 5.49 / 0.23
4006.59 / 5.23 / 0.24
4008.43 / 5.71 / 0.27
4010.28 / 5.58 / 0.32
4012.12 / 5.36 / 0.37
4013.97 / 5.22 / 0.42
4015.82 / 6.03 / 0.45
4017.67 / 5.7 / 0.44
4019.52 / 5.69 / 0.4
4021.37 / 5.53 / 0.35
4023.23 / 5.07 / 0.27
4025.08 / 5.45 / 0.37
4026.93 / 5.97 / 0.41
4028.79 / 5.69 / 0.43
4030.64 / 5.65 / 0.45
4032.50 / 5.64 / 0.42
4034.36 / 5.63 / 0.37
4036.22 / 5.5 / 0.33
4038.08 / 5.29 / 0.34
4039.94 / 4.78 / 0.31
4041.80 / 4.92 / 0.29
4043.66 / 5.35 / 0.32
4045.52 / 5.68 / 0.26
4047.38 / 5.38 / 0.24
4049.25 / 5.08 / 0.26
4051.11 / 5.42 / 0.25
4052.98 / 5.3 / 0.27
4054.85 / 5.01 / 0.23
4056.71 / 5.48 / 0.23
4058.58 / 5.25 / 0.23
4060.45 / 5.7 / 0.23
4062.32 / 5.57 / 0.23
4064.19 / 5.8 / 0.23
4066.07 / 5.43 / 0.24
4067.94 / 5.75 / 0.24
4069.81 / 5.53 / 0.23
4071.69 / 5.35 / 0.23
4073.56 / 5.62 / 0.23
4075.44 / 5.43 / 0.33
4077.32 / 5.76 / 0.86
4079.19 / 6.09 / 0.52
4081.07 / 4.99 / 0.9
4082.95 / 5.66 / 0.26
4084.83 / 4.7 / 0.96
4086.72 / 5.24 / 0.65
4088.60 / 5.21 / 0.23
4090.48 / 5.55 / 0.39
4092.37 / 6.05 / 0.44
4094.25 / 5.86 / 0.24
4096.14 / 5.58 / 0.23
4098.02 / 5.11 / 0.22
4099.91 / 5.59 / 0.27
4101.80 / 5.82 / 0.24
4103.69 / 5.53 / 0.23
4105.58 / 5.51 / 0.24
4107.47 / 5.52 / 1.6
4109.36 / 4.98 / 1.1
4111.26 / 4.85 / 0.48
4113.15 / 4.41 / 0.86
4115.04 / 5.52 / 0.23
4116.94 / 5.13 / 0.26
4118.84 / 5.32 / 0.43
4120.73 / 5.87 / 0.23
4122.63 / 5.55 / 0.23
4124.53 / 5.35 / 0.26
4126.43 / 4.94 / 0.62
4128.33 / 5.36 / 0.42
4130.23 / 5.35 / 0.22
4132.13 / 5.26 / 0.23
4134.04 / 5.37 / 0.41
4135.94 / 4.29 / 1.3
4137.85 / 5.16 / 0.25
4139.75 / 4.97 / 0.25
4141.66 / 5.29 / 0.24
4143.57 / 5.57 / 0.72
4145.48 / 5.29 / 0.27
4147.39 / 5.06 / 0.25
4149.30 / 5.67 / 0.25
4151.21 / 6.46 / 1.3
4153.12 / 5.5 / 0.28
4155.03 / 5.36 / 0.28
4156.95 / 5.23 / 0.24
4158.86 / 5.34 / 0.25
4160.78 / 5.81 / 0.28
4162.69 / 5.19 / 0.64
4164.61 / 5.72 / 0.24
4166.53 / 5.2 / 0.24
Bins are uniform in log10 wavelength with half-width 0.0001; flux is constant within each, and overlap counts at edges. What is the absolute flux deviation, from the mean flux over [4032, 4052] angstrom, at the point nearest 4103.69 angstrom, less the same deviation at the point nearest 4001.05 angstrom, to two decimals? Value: 0.13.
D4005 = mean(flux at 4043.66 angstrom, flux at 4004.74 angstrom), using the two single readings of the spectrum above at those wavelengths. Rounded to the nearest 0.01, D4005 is 5.42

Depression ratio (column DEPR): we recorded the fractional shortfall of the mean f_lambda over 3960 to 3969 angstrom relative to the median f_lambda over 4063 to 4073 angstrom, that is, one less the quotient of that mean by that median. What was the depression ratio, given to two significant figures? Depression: 0.015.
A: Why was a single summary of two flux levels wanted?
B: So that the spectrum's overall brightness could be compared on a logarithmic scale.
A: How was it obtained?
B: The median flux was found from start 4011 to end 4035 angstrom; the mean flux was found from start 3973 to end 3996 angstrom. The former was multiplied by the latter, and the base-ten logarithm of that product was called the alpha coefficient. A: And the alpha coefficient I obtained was 1.47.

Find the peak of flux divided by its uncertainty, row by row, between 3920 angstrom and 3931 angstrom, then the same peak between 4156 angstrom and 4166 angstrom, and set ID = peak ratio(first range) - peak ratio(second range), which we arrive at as 1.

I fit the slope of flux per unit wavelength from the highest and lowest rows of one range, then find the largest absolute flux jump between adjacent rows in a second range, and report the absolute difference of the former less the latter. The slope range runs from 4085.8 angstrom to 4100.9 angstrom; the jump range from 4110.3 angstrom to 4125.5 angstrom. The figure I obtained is 1.1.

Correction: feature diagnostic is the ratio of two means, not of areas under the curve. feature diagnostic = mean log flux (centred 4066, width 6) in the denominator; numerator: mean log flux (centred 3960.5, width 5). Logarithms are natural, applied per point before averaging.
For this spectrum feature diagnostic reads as 1.01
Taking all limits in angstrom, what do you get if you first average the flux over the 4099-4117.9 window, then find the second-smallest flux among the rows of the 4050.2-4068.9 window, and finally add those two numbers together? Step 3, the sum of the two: 10.5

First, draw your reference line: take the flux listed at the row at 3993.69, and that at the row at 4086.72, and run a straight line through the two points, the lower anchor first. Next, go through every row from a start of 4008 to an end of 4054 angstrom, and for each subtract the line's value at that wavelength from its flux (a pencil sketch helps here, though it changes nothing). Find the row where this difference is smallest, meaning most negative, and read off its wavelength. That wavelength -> 4039.94 angstrom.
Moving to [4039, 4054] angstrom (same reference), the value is 4039.94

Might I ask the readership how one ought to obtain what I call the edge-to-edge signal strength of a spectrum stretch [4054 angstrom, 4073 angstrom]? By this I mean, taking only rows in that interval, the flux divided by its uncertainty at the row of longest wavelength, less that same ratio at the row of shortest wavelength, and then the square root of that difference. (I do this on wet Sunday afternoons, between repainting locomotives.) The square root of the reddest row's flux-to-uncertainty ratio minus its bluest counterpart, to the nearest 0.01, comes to 1.22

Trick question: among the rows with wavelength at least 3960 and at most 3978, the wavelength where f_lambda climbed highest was 3969.85 angstrom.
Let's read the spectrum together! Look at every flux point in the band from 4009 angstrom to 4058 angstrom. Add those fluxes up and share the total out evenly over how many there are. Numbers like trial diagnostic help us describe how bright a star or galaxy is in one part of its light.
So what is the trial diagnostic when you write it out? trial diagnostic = 5.44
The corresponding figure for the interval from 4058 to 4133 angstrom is 5.43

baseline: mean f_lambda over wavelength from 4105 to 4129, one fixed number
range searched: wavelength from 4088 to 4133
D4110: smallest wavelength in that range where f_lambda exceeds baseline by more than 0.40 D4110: 4092.37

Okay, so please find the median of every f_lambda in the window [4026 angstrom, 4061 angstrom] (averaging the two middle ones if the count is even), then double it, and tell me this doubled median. 10.8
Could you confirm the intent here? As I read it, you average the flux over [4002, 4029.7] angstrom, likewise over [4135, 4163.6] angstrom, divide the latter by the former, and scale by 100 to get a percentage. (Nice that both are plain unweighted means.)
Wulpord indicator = 96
